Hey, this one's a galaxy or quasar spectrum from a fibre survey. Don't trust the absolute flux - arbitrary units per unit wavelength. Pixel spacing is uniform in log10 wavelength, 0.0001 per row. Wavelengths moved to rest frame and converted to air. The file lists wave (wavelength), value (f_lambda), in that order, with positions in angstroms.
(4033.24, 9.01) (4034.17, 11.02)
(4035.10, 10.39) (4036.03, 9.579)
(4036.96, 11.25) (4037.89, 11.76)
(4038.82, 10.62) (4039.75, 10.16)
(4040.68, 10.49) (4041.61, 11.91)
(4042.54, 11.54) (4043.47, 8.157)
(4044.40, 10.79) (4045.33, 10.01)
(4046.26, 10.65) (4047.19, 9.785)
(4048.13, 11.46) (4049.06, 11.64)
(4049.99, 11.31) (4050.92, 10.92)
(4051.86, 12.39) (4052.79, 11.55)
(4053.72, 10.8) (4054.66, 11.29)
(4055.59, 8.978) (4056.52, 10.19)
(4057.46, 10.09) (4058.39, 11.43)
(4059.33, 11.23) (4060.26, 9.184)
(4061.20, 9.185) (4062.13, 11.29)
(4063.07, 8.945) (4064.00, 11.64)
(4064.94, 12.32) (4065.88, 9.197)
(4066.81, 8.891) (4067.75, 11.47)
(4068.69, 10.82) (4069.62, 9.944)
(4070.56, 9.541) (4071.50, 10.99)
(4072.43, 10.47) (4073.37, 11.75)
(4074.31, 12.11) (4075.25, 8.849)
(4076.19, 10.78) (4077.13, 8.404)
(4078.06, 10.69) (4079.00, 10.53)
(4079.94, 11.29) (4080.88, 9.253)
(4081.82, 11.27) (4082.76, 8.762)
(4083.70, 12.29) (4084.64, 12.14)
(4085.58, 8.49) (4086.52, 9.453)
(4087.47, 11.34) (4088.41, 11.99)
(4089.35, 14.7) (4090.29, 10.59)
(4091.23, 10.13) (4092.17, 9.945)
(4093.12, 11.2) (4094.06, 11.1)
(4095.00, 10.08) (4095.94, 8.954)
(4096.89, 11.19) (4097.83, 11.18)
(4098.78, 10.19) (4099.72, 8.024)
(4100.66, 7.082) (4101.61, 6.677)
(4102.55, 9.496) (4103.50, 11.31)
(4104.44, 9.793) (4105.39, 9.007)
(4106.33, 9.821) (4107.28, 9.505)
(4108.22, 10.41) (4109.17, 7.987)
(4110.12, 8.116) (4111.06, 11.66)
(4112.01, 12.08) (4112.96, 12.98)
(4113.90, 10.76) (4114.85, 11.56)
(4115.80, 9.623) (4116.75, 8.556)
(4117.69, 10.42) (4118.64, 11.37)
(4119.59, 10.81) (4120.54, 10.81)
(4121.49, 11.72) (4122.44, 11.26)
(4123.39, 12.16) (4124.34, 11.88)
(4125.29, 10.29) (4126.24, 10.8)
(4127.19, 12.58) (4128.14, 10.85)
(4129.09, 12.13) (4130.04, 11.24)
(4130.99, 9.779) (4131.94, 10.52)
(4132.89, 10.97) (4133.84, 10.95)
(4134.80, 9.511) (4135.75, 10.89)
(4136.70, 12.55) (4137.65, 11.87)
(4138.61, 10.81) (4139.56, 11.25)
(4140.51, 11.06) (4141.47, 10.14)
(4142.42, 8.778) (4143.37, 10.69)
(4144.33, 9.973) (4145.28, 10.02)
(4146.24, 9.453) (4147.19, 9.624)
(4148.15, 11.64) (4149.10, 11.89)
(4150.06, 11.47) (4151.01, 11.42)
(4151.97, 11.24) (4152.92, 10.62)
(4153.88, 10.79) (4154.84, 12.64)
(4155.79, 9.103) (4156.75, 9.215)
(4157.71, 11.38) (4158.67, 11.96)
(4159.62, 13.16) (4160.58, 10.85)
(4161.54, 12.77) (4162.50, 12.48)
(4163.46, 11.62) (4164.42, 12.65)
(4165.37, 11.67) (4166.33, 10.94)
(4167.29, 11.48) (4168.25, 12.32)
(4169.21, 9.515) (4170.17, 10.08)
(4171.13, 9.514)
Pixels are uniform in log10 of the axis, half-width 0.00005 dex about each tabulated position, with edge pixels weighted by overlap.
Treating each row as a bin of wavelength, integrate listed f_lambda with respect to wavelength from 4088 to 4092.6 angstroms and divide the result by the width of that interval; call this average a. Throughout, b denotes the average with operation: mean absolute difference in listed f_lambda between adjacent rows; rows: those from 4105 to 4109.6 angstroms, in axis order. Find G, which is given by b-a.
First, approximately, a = 11.5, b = 1.1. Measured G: -10.4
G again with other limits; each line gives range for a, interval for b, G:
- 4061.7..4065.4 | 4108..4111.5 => -9.0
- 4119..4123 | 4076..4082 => -9.6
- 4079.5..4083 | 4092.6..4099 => -9.3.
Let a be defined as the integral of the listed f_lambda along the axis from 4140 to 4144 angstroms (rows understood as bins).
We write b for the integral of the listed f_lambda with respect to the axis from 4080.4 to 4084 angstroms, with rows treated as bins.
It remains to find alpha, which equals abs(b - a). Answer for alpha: 3.6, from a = 40.7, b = 37.1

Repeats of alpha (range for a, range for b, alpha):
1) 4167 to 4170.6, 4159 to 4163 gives 10.2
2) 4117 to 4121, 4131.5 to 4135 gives 6.0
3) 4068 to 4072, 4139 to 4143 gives 0.2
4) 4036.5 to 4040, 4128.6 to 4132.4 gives 3.1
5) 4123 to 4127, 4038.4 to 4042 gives 6.6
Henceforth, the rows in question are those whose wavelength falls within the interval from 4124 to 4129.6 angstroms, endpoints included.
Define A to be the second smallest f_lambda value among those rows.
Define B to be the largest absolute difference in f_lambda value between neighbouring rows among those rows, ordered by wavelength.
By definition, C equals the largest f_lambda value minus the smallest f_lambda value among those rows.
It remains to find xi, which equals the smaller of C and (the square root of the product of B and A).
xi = 2.3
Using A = 10.8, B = 1.78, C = 2.3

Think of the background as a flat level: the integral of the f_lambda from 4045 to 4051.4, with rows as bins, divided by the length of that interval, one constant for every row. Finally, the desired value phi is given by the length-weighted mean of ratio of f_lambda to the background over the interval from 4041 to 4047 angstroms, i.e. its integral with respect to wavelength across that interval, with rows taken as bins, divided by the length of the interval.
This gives 0.97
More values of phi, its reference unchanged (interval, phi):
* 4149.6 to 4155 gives 1.04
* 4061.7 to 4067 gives 0.96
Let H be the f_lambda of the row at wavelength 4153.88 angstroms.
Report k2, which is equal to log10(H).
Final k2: 1.03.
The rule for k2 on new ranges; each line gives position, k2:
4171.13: 0.98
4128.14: 1.04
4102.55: 0.98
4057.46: 1.00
